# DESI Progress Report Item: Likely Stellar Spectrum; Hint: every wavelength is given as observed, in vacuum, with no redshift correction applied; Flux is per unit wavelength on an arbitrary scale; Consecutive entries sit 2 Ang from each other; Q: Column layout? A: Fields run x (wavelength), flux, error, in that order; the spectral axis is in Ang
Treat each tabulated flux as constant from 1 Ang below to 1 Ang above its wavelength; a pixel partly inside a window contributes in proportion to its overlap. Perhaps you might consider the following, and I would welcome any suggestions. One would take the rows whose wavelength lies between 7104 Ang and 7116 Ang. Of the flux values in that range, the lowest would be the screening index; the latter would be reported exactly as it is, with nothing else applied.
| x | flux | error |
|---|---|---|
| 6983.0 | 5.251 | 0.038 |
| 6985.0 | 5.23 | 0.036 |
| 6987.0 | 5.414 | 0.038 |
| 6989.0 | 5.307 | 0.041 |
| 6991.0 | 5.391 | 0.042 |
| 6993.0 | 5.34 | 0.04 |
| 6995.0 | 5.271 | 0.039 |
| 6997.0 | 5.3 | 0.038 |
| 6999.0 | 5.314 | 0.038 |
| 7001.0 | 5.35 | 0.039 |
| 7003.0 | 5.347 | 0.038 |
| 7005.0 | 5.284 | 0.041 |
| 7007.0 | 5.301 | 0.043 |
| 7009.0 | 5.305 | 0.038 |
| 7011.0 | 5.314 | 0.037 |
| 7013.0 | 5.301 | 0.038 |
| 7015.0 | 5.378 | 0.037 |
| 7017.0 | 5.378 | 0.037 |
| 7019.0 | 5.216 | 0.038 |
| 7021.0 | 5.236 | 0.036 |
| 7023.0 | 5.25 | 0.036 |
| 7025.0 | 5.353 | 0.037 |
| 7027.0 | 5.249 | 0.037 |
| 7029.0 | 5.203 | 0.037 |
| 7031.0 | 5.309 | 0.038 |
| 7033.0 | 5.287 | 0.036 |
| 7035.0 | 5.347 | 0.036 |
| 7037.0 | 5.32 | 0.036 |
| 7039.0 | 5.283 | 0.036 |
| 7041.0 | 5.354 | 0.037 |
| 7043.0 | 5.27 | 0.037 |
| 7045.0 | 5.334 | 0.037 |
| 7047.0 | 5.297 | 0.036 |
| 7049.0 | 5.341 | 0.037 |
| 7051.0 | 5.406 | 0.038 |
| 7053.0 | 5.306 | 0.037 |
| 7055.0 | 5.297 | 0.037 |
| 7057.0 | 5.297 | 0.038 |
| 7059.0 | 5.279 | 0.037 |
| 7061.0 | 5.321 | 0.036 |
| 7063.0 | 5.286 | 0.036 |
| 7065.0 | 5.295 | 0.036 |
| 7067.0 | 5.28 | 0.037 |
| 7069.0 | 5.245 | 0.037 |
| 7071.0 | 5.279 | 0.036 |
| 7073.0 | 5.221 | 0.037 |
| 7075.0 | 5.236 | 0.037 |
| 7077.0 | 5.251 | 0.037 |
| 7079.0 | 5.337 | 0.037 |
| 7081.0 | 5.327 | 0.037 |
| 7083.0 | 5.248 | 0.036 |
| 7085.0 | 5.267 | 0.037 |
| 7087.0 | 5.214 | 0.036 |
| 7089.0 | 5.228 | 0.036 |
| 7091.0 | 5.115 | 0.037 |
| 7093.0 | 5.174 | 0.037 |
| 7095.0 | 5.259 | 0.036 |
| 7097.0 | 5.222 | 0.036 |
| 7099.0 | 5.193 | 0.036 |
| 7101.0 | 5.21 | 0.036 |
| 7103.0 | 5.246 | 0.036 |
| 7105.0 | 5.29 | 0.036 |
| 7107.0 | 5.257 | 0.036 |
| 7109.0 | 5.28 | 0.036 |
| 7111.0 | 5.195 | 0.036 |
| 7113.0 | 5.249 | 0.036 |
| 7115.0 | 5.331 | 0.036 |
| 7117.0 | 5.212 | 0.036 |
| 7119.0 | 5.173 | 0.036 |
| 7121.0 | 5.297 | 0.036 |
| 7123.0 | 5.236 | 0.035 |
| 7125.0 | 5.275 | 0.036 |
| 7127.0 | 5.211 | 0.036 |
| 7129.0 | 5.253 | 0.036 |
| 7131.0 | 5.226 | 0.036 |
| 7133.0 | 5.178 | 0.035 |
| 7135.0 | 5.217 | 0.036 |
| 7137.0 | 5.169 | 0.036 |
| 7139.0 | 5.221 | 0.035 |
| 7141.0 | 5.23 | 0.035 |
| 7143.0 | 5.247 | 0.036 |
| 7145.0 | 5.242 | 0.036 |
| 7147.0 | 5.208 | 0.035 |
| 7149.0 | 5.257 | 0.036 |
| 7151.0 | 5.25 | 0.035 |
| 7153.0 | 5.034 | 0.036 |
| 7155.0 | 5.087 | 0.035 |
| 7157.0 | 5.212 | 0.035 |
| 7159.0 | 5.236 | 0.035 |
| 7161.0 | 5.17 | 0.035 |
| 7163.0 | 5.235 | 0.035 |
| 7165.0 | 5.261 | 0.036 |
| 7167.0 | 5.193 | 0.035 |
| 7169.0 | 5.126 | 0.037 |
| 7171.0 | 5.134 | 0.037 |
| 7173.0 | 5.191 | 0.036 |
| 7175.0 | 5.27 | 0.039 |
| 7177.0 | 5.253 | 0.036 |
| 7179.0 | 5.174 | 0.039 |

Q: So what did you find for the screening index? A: 5.195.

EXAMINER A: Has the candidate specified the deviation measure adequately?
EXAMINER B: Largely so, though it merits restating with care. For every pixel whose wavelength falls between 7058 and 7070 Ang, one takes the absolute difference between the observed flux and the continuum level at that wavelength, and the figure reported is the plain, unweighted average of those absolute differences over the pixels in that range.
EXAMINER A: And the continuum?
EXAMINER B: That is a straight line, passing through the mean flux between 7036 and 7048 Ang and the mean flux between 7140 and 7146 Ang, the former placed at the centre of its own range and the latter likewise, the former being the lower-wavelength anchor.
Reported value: 0.019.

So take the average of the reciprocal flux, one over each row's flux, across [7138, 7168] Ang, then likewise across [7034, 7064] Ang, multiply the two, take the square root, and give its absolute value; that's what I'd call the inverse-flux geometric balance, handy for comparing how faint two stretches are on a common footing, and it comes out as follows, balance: 0.190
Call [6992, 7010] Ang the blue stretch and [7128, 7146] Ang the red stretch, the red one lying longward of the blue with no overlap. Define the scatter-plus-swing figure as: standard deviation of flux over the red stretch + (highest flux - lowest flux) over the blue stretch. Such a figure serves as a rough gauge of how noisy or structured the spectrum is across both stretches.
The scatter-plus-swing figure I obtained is 0.11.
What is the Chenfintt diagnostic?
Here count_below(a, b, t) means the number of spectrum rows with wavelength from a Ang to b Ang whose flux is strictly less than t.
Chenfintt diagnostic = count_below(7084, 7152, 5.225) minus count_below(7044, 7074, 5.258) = 13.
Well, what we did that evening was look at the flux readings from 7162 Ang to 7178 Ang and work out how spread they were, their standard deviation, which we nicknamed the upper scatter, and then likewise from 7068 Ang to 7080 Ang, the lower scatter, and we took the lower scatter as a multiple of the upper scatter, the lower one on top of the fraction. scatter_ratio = 0.7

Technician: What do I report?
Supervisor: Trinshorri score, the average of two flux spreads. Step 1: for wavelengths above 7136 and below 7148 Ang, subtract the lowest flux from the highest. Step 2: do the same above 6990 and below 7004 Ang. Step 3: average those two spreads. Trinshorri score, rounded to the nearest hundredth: 0.10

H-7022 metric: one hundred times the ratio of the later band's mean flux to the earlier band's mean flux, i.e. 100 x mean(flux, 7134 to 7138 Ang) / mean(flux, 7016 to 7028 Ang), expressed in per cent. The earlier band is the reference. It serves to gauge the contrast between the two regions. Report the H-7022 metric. 98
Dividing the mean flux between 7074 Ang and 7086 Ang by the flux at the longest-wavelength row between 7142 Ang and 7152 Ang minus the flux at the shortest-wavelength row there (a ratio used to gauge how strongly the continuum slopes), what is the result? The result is 1759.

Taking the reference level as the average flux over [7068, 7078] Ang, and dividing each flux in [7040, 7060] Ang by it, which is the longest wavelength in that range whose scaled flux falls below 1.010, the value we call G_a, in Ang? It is 7059.0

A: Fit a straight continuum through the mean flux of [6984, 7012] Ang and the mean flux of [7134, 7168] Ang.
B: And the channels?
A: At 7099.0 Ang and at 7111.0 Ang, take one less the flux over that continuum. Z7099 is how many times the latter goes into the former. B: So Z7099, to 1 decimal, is 1.3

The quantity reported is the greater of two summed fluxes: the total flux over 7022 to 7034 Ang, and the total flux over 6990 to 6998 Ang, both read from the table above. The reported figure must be 32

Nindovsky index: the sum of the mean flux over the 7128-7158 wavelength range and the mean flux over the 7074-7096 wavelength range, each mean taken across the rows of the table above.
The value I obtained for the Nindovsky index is 10.4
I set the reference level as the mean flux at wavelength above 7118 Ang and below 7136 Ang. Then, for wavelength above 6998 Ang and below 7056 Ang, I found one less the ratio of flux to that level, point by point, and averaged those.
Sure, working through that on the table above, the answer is -0.015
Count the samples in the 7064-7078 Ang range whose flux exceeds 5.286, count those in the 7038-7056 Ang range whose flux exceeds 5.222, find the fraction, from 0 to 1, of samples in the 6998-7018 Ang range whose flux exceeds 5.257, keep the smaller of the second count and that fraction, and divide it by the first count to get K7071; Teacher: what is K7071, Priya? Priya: 1.00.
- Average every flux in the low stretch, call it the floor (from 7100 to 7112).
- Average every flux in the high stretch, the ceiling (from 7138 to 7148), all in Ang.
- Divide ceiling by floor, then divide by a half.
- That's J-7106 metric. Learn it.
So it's 1.99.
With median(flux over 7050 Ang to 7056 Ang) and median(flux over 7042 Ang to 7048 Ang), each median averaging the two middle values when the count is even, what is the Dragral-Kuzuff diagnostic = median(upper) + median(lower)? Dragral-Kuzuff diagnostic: 10.6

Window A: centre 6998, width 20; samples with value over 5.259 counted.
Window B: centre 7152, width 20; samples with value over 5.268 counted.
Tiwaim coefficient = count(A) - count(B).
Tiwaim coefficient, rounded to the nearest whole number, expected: 10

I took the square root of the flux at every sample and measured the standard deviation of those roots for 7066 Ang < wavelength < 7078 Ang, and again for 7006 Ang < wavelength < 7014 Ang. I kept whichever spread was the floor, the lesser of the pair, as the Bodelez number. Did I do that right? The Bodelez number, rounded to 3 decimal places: 0.001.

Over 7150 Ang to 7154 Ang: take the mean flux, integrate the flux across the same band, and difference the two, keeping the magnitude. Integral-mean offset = 15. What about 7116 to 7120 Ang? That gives 16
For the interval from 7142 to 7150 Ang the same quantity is 37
